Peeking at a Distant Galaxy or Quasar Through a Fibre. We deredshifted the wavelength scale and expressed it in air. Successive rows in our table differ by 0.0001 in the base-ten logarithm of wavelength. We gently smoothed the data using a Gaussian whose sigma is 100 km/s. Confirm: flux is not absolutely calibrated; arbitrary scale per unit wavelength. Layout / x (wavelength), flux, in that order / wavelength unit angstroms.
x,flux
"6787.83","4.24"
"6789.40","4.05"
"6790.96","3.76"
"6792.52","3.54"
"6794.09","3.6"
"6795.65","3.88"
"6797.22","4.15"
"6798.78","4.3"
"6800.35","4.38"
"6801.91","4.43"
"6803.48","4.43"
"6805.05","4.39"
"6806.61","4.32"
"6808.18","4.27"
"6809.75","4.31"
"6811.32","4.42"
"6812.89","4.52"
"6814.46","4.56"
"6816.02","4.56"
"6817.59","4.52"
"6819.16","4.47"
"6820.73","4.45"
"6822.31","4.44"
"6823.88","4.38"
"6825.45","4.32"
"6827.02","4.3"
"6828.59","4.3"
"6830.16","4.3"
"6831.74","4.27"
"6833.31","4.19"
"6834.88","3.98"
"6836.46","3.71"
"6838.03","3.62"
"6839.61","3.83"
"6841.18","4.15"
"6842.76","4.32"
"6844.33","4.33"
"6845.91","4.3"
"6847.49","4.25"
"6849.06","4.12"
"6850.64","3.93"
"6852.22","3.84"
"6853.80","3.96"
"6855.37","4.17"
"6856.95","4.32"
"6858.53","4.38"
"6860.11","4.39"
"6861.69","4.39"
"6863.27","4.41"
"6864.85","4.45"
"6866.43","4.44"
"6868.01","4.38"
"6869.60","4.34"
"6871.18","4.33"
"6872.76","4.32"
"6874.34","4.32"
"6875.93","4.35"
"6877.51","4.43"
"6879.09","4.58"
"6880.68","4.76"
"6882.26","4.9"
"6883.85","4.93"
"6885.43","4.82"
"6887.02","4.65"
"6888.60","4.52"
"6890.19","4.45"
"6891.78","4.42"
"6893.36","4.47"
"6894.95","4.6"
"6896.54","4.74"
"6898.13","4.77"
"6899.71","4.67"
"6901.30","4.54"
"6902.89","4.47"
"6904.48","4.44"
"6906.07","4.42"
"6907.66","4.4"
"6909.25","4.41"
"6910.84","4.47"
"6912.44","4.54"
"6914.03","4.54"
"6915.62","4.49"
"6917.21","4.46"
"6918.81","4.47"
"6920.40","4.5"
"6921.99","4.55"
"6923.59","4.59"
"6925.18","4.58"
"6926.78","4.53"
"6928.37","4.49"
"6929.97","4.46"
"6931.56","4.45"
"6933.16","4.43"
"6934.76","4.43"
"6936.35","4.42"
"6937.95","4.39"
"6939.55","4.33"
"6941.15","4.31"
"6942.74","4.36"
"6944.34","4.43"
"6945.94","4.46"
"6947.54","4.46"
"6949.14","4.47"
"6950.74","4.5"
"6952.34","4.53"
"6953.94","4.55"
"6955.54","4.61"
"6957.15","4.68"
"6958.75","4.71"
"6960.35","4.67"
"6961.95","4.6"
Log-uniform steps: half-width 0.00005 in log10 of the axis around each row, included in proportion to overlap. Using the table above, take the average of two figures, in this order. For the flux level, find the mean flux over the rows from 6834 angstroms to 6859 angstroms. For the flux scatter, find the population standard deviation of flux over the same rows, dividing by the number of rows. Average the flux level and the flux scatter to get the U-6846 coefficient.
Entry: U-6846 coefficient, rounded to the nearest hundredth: 2.15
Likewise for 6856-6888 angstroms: 2.35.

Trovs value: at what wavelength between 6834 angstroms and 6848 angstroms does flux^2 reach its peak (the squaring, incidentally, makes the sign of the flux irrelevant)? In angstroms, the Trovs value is 6844.33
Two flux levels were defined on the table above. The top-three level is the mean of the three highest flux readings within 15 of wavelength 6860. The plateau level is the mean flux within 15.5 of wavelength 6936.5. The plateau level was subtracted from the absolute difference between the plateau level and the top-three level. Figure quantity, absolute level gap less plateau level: -4.43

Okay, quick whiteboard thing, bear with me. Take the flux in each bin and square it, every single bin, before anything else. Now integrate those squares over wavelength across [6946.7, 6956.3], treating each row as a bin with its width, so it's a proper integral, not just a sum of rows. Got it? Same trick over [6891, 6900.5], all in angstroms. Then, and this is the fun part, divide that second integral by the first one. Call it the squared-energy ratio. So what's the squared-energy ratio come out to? 1.03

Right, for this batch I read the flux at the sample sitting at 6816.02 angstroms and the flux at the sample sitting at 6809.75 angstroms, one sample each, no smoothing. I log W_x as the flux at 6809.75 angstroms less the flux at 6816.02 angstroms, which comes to -0.25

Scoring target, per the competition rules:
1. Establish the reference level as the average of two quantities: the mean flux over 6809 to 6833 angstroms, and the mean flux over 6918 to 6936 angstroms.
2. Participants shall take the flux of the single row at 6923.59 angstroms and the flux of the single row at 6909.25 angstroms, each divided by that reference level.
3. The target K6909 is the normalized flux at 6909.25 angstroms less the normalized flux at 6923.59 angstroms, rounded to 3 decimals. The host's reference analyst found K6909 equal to -0.040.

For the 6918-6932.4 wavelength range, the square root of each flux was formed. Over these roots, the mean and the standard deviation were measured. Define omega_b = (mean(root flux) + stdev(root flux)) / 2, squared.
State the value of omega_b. 1.14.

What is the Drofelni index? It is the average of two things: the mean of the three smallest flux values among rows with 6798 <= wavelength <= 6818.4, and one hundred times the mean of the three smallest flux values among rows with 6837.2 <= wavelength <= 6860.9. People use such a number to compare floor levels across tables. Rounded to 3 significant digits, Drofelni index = 190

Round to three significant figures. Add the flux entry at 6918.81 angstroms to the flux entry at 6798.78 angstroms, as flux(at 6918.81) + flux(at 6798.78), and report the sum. 8.77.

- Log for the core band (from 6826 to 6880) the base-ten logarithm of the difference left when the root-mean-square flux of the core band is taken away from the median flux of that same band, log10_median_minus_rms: -1.1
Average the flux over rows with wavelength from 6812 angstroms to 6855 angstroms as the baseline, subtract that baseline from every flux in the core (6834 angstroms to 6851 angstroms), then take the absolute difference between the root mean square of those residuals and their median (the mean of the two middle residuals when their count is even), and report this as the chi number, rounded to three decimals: 0.394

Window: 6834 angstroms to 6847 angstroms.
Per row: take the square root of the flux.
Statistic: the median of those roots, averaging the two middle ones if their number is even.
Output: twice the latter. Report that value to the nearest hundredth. 4.03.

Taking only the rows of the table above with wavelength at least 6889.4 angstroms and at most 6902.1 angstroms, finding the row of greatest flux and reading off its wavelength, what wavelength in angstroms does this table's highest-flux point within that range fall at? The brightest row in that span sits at 6898.13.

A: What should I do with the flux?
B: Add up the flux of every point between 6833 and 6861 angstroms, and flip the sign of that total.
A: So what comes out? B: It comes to -73.8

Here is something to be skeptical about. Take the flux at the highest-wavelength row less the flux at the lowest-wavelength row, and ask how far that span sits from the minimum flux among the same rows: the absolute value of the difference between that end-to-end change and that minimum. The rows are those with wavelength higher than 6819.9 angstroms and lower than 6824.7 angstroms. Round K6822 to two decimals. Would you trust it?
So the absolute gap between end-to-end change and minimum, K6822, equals 4.45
